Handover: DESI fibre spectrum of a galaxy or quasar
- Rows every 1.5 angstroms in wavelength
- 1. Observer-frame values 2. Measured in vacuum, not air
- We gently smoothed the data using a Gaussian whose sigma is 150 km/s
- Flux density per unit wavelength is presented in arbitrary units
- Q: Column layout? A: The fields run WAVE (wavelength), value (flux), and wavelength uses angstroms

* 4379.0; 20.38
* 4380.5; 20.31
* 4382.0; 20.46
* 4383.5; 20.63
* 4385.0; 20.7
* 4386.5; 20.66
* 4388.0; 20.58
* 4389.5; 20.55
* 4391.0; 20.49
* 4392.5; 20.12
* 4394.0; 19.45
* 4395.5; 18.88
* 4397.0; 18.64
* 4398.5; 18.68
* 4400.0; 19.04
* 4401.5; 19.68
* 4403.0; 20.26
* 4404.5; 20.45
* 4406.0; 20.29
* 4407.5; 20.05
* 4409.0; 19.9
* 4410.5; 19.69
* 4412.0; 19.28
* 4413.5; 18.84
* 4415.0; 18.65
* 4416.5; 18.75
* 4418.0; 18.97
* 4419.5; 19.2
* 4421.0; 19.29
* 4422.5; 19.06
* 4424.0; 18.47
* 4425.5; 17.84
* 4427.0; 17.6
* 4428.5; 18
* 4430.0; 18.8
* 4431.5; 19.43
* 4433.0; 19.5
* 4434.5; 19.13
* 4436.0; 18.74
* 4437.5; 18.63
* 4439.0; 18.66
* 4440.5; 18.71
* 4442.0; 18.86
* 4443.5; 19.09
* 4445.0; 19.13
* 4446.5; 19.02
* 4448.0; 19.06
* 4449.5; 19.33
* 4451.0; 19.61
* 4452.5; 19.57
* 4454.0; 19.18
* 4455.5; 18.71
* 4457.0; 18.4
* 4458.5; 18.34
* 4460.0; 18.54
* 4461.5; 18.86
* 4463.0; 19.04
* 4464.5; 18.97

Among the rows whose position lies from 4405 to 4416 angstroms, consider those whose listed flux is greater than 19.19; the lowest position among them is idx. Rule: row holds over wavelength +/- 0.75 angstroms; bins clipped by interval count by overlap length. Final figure 4406.0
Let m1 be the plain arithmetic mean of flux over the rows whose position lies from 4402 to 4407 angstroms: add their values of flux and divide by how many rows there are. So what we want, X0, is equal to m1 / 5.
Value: 4.07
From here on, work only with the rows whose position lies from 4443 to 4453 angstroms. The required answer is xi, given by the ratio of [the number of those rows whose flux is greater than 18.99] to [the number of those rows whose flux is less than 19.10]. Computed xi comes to 2.3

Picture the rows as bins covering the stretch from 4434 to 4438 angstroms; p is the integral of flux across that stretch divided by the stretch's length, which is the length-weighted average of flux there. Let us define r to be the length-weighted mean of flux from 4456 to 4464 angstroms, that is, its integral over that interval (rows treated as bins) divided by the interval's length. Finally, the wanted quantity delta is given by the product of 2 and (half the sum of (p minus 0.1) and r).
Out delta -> 37.4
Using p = 18.8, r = 18.6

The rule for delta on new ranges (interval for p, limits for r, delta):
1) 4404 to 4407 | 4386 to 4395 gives 40.5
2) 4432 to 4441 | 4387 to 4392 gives 39.3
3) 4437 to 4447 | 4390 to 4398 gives 38.3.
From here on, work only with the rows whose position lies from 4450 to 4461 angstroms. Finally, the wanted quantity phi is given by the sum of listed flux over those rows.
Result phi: 132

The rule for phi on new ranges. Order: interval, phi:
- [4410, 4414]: 58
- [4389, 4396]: 99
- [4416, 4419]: 38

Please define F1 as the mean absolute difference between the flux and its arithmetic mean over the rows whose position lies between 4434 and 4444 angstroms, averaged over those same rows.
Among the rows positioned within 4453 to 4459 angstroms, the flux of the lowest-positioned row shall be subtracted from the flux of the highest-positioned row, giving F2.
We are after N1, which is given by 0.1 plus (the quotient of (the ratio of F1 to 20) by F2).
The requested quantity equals 0.09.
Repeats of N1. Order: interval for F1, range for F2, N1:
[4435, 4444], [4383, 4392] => 0.05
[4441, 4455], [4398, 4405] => 0.11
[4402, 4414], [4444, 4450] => 0.21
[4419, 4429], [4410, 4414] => 0.07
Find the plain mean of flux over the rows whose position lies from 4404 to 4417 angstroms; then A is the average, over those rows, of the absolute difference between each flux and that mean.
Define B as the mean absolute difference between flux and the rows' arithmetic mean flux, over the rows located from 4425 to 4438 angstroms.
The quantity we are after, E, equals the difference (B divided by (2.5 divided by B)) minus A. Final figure -0.47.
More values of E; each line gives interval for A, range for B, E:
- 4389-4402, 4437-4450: -0.61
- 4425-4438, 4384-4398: -0.36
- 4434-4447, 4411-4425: -0.16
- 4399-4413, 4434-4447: -0.37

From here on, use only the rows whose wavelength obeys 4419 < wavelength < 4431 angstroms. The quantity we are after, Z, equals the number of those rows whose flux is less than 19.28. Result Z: 7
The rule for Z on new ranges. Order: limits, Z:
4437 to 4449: 8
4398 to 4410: 2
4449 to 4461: 5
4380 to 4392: 0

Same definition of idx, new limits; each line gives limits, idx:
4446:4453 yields 4449.5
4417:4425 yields 4419.5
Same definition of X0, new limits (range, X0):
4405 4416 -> 3.91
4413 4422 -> 3.79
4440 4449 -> 3.80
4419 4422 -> 3.85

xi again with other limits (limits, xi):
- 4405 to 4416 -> 2.5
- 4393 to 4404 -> 1.0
